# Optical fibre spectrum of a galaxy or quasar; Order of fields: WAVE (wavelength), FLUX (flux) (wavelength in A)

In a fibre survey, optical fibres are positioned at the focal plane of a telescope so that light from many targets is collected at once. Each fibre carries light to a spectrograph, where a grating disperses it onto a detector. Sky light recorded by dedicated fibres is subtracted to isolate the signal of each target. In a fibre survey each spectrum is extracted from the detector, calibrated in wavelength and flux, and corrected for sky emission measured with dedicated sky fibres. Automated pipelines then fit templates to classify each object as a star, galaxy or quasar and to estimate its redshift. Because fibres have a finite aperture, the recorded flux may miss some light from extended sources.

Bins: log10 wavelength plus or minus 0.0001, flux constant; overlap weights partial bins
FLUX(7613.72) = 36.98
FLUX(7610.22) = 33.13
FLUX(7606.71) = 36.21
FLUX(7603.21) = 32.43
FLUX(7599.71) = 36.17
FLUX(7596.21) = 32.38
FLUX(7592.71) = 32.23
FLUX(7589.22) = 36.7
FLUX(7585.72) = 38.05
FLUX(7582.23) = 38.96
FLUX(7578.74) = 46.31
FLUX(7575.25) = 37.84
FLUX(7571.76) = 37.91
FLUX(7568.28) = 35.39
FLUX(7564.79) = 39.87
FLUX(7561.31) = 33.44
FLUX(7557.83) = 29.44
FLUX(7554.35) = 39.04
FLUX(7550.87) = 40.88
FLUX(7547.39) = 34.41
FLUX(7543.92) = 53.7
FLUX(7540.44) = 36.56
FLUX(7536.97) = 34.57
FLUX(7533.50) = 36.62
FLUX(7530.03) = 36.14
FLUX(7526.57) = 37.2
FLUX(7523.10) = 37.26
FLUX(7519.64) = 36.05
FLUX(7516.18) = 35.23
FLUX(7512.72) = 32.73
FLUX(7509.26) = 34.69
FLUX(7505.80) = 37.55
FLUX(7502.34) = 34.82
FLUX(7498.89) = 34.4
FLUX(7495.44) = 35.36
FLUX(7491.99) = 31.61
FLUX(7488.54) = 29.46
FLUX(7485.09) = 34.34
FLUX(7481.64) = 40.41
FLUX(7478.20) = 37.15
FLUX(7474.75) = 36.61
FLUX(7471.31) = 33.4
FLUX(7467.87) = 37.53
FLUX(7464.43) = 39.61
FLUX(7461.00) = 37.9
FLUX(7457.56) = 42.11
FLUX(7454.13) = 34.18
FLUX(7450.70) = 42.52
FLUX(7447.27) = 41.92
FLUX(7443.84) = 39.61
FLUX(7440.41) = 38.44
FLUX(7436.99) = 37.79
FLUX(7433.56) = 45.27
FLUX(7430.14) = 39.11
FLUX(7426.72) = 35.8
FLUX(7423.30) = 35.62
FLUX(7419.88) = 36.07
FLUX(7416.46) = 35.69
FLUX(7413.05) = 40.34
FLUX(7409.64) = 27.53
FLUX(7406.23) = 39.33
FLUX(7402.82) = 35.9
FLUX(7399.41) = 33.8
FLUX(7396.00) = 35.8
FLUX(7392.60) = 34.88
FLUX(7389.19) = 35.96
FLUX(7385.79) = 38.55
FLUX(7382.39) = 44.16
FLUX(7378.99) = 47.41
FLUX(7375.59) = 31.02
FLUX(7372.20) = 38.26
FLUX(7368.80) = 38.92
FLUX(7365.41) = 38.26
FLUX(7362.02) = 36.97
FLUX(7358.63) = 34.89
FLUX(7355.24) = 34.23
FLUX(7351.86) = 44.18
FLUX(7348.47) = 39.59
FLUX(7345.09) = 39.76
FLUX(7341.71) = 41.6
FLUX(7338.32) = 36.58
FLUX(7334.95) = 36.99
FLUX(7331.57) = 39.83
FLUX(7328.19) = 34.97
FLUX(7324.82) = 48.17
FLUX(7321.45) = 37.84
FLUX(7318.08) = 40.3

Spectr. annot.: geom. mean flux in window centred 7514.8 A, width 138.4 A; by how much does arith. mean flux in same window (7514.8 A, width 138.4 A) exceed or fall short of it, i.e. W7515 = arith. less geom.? 0.23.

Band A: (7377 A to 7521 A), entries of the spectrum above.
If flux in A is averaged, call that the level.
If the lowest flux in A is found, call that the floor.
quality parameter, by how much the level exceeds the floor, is 10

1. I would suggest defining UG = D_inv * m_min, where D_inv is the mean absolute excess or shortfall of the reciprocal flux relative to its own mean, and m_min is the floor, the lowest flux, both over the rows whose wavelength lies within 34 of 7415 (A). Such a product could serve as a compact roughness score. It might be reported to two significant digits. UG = 0.058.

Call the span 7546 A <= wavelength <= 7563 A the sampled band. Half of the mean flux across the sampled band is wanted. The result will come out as 17.7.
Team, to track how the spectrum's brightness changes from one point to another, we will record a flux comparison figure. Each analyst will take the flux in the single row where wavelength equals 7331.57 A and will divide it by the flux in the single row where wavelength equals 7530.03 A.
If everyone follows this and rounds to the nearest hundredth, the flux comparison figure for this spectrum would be 1.10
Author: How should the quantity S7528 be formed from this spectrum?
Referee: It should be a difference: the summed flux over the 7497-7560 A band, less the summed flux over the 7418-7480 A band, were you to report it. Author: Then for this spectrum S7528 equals -29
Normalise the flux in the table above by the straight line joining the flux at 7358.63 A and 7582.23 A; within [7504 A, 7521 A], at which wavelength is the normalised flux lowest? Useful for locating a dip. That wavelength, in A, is 7512.72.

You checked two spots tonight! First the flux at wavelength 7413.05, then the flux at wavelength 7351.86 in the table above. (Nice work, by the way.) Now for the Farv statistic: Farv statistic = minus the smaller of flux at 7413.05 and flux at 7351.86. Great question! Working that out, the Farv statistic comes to -40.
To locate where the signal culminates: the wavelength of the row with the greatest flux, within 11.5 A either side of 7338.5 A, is 7341.71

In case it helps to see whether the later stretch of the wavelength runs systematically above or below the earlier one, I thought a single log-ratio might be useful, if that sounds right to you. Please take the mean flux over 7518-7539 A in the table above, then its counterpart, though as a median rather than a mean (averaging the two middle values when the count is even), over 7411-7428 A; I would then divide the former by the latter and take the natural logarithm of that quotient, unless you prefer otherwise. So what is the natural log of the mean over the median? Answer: 0.014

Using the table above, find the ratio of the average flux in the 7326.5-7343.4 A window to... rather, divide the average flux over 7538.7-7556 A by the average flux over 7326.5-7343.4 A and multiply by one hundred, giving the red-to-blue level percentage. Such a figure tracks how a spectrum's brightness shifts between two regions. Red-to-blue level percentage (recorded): 108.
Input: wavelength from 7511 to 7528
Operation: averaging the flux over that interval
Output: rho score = 36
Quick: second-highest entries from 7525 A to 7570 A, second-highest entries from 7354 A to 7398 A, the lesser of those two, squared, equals 1671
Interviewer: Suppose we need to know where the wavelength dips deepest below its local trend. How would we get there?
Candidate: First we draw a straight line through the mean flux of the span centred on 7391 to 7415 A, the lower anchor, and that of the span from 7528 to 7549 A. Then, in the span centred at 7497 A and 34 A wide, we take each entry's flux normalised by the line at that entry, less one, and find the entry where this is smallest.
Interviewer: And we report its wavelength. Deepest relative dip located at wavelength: 7488.54 A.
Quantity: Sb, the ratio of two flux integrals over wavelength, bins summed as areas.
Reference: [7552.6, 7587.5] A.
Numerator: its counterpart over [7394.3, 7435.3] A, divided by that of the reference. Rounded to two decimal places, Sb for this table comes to 1.15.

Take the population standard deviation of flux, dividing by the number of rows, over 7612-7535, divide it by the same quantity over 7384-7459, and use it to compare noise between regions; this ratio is 1.38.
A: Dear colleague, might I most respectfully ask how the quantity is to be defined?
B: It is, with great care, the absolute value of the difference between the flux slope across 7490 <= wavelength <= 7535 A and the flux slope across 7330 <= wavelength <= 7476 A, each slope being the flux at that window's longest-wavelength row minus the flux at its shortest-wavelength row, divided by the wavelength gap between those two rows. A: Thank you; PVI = 0.14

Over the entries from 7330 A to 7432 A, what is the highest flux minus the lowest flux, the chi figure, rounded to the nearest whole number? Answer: 20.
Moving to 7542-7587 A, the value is 24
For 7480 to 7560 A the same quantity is 24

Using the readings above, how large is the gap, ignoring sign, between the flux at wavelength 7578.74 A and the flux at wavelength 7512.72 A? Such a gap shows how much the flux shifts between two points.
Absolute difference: 14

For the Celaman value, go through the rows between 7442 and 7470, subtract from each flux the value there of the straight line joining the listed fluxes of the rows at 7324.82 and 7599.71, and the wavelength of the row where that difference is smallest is 7454.13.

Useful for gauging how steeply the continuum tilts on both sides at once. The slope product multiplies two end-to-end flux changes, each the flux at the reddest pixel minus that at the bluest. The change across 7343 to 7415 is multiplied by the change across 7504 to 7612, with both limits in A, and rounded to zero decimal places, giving -3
